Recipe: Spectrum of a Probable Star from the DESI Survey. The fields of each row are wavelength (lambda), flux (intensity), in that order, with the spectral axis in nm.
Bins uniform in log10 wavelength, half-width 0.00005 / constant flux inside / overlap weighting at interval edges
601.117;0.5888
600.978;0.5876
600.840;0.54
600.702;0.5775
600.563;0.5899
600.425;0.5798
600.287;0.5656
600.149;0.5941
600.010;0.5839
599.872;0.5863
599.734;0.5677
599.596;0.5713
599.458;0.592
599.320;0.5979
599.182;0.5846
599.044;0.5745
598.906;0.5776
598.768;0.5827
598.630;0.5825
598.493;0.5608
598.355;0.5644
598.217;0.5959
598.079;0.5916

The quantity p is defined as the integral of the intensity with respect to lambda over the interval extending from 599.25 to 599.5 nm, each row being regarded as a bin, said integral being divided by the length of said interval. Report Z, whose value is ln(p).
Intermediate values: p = 0.5952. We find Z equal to -0.519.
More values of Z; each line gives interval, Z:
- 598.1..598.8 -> -0.548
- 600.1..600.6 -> -0.541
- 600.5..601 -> -0.558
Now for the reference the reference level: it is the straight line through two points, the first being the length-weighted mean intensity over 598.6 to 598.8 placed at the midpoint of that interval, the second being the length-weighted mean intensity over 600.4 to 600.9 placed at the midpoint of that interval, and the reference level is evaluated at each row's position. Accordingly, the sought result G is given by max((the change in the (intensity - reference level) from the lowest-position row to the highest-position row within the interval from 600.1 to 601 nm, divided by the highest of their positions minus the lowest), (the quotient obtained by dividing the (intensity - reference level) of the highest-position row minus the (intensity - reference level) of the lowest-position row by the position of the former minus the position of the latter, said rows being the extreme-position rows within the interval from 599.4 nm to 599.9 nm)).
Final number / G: -0.002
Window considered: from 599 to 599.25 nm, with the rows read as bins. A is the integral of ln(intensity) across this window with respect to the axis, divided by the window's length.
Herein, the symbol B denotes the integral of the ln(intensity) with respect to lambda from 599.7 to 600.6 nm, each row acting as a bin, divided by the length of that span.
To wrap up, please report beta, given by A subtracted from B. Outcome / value 0.0018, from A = -0.545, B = -0.543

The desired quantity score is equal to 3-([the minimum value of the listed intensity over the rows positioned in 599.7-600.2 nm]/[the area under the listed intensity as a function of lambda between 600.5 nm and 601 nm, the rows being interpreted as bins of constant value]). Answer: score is 1.02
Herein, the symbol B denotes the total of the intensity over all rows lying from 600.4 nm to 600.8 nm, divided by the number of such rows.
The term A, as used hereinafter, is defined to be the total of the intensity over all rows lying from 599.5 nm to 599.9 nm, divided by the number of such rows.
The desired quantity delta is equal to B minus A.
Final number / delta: 0.007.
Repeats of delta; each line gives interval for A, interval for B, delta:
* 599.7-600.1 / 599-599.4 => 0.006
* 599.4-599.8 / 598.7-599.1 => 0.001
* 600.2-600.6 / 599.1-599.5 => 0.013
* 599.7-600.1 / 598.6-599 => 0.002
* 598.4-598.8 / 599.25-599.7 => 0.012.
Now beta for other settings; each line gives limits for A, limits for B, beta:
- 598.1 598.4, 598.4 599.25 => -0.0120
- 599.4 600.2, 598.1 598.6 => -0.0111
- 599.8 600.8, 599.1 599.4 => 0.0161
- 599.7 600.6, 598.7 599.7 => 0.0022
